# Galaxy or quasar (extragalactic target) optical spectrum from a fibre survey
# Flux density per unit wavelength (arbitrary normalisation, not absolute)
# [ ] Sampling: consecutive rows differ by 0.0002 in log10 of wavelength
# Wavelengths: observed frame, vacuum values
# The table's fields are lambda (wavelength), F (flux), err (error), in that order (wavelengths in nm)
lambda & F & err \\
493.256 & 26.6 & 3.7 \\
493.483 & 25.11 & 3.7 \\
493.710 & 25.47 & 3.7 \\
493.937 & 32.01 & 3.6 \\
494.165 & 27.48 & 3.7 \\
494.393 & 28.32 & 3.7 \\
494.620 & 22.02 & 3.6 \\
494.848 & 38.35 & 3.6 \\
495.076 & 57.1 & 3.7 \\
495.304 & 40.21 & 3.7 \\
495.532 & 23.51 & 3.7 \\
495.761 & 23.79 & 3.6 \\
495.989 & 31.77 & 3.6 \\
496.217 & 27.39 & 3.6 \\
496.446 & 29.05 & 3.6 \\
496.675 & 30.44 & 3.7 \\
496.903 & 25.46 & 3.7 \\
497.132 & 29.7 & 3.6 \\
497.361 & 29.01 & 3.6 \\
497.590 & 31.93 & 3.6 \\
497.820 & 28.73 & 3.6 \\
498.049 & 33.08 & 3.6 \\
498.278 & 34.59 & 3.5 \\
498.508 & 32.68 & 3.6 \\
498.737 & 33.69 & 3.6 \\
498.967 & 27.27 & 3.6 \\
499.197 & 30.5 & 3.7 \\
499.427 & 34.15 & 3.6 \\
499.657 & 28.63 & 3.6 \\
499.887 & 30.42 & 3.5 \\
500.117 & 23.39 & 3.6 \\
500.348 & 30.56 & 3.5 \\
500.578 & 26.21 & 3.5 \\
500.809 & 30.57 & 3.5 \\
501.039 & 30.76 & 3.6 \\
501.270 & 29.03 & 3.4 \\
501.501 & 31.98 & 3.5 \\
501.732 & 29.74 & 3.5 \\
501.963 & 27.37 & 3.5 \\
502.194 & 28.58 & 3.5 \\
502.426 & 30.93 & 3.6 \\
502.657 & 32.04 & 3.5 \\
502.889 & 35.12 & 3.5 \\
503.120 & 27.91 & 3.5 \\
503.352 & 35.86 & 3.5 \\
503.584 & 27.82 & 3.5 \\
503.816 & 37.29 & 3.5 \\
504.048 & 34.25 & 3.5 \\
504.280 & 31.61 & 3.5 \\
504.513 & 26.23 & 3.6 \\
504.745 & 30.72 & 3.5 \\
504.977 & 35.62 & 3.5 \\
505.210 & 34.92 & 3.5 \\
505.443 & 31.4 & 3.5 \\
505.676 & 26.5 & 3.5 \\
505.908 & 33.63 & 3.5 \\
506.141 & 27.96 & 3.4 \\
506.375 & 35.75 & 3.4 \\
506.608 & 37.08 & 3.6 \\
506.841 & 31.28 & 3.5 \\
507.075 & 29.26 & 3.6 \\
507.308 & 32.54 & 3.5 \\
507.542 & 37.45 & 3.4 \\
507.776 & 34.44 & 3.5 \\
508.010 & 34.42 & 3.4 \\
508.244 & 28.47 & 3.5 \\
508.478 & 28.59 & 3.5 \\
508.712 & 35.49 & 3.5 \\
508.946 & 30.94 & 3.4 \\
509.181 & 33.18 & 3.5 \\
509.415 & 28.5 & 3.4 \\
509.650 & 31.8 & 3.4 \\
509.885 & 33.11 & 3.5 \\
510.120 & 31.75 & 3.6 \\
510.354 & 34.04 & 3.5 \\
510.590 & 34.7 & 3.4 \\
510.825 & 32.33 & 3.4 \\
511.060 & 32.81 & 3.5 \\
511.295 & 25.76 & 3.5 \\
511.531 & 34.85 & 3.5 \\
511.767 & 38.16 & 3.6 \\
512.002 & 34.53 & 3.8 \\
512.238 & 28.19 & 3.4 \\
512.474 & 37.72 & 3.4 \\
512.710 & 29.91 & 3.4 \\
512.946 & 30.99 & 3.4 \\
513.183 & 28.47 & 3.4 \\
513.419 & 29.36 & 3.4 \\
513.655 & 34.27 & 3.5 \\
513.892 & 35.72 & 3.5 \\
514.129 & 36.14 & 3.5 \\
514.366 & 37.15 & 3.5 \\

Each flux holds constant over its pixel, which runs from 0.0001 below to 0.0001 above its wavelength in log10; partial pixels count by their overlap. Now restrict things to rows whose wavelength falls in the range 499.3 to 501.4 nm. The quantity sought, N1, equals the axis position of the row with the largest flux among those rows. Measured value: 499.427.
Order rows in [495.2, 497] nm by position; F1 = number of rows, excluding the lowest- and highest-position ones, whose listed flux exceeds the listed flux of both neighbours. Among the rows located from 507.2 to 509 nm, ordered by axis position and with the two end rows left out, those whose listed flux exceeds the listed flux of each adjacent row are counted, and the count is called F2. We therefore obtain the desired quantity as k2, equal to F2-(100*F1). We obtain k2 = -198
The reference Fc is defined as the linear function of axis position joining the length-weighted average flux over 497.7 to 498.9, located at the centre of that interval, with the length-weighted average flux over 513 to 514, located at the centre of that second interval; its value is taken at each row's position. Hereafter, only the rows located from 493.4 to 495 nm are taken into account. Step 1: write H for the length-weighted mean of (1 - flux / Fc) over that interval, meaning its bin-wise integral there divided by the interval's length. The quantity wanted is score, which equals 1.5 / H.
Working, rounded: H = 0.10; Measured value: 15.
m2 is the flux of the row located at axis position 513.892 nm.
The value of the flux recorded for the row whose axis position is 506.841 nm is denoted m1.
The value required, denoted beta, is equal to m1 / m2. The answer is 0.88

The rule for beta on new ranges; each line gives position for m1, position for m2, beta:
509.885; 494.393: 1.17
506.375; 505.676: 1.35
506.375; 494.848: 0.93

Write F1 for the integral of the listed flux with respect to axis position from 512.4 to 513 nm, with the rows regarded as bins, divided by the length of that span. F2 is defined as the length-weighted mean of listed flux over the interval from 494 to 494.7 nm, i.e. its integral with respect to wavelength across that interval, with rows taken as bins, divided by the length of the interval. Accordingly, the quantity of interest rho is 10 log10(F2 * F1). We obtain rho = 29.4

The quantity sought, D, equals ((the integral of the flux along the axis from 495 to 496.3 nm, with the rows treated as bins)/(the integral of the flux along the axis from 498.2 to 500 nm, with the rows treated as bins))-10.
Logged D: -9.2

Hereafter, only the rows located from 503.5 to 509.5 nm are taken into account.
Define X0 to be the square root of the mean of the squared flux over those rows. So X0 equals 32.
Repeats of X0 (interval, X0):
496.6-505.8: 31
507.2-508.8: 33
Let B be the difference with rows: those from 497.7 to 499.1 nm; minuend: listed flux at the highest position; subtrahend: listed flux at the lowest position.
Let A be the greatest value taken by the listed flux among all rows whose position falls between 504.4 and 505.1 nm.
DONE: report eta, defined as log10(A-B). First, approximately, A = 35.62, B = -1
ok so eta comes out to 1.57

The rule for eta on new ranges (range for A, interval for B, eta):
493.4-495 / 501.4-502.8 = 1.58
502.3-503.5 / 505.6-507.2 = 1.52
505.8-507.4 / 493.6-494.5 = 1.53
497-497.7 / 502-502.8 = 1.45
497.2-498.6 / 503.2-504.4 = 1.59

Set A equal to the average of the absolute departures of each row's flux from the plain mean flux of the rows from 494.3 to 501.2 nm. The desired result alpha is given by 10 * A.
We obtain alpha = 40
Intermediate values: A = 4.0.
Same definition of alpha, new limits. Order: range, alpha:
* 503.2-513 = 28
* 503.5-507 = 31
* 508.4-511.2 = 16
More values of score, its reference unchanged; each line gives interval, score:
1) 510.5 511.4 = 86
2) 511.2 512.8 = -49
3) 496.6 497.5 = 13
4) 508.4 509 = 956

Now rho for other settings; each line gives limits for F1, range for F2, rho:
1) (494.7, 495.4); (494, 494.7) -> 30.7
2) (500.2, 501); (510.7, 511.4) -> 29.5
